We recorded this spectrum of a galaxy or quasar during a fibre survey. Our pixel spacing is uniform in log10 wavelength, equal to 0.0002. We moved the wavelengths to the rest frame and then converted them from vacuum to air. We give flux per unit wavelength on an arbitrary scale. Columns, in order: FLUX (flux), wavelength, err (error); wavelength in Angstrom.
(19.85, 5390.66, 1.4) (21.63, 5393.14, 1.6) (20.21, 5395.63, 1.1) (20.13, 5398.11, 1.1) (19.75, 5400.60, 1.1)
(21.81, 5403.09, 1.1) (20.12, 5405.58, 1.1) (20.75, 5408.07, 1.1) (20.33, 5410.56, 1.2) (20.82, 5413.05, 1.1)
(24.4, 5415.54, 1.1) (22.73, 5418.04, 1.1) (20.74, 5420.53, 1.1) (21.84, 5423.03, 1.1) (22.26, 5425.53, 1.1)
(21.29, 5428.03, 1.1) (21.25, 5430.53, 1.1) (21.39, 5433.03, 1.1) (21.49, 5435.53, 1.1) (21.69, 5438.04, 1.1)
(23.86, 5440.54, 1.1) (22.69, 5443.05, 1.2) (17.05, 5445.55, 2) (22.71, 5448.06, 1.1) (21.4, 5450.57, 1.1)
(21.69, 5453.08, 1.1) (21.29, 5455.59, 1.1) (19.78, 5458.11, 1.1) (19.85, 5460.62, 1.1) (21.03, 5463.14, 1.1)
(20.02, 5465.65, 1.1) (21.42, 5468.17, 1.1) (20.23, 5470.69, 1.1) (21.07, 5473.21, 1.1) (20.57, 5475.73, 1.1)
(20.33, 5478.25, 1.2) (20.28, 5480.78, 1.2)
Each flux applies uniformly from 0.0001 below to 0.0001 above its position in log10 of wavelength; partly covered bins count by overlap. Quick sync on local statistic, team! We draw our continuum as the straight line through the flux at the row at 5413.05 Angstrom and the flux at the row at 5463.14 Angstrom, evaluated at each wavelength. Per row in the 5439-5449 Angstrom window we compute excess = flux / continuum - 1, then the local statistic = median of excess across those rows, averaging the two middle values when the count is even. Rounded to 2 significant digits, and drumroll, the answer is 0.083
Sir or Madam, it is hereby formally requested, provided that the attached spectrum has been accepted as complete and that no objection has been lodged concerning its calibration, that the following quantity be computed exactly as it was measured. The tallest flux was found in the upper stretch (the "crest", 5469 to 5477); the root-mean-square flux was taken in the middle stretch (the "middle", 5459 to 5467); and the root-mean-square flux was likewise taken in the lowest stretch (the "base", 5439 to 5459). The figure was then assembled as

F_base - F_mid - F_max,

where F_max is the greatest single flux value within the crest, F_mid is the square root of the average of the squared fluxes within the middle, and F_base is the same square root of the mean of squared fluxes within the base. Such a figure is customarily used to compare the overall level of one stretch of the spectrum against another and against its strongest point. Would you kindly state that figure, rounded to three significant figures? -20.0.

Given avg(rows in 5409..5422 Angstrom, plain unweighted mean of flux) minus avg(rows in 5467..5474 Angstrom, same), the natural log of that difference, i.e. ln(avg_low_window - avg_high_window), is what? -0.11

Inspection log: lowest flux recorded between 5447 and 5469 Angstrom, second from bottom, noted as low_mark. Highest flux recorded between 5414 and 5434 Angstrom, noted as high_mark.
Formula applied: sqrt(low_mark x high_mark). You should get 22.0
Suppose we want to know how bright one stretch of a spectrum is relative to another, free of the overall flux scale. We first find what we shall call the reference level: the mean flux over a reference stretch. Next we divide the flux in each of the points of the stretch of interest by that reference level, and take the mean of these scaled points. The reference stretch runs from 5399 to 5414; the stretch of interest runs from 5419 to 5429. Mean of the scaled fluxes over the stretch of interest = 1.05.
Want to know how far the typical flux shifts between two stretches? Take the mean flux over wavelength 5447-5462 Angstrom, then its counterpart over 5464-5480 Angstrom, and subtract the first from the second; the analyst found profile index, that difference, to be -0.5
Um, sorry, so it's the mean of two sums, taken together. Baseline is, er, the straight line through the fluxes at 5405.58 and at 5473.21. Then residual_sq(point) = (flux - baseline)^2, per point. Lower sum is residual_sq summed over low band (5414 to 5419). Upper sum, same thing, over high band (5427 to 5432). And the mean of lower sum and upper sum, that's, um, 12.2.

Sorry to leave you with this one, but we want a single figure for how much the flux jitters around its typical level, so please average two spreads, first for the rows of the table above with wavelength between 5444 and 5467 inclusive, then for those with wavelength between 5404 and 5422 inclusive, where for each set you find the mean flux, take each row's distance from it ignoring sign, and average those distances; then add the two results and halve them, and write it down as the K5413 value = 1.2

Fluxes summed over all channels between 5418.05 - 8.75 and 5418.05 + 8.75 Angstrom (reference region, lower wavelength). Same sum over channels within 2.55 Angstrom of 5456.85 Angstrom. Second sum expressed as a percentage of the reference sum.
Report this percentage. 27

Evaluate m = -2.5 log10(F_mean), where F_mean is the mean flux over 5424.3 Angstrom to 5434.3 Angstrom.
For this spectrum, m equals -3.33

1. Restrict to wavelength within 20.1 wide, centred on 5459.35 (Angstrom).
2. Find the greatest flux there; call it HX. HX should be 21.69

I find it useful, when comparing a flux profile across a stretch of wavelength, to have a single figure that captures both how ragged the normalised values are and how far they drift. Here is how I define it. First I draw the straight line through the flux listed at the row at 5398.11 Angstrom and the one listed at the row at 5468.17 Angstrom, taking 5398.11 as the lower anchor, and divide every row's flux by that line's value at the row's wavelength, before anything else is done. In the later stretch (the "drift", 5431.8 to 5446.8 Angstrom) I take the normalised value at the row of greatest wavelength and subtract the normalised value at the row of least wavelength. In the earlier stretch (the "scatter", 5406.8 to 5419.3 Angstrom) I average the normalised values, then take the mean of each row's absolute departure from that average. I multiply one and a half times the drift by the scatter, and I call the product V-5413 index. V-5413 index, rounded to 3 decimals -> -0.022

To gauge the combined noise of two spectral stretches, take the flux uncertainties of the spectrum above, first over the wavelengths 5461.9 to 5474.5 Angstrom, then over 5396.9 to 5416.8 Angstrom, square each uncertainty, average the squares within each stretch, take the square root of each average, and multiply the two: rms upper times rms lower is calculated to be 1.22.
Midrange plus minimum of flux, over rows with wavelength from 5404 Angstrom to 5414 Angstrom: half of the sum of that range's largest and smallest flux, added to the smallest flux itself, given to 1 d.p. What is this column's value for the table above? 40.6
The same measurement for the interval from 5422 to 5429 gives 43.1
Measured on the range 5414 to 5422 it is 43.3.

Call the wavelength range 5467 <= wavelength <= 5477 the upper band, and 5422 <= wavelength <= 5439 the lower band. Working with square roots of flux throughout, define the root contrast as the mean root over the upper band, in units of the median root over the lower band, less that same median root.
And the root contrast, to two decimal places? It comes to -3.65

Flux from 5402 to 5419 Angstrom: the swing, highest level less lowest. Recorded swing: 4.3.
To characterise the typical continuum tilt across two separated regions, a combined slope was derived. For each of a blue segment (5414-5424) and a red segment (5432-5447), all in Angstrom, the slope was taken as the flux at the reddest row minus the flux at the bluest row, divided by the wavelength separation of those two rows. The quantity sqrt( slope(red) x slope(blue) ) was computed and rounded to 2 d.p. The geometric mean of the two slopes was 0.34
